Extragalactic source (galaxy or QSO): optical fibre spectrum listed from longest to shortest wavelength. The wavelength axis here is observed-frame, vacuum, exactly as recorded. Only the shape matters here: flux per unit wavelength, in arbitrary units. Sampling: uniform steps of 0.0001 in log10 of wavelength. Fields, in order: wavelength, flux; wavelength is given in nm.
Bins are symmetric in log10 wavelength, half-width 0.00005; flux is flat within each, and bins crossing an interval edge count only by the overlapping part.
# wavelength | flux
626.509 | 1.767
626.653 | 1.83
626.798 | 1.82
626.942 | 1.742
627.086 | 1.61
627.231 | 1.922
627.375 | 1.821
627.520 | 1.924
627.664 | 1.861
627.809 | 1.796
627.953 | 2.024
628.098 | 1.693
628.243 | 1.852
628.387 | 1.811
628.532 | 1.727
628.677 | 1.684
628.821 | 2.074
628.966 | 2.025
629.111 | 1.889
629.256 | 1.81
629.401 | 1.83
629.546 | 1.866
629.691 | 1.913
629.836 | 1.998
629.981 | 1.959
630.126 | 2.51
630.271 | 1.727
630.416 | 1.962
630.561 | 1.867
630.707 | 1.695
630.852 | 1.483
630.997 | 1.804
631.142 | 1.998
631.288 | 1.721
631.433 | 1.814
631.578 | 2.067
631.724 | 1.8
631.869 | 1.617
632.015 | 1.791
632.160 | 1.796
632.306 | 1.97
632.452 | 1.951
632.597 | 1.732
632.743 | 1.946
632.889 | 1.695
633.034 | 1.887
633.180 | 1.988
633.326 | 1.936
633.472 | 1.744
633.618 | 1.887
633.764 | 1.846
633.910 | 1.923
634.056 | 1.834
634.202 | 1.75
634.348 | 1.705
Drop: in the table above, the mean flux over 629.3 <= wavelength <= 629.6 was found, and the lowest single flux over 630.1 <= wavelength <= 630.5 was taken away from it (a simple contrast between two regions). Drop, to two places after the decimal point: 0.12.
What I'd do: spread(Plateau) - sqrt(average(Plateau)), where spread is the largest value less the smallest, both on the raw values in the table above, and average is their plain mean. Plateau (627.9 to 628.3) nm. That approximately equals -1.03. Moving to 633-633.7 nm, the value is -1.13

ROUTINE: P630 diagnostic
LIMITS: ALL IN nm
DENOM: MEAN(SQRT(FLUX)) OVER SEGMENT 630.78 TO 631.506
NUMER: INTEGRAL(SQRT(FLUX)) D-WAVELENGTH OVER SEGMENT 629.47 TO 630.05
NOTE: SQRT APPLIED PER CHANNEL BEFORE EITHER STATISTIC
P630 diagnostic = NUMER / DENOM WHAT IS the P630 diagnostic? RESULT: 0.61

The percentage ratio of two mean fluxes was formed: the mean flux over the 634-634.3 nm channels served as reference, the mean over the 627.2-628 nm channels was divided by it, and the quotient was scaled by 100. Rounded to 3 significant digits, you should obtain 106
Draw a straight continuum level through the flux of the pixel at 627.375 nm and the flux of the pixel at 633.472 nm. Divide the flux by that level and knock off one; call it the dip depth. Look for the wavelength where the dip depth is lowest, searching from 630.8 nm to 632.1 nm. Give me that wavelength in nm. 630.852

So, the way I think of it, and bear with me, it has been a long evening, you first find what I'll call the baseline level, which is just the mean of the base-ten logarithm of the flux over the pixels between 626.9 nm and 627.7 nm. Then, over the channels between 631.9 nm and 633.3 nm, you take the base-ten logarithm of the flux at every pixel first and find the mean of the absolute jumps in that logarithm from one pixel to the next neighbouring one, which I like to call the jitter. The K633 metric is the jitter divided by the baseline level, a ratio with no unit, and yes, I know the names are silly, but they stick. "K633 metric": 0.134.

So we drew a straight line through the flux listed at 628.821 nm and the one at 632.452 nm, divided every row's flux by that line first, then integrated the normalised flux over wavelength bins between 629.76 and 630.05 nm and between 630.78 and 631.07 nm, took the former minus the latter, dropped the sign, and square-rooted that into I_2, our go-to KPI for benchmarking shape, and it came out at 0.21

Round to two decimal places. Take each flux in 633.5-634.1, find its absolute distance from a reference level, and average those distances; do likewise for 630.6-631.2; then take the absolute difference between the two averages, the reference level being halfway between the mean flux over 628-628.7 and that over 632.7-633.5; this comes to 0.10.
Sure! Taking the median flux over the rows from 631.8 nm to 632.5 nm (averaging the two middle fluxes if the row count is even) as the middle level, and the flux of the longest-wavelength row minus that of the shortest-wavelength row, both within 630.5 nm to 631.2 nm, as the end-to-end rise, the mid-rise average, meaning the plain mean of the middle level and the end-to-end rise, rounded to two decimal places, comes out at 0.96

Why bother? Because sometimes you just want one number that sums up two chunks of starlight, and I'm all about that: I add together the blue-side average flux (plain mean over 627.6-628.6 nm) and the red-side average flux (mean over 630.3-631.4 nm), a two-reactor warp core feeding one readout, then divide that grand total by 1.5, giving 2.41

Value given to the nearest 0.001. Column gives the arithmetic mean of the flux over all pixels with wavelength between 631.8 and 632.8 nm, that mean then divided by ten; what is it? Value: 0.183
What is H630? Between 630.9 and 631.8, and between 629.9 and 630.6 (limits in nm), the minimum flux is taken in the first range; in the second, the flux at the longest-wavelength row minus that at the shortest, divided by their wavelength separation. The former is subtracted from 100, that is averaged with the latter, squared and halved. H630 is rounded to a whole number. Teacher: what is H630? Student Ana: 1203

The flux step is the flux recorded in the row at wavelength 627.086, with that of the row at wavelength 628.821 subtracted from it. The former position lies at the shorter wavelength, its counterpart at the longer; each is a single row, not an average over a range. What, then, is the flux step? -0.46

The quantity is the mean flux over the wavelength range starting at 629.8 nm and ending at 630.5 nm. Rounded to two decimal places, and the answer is 2.03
